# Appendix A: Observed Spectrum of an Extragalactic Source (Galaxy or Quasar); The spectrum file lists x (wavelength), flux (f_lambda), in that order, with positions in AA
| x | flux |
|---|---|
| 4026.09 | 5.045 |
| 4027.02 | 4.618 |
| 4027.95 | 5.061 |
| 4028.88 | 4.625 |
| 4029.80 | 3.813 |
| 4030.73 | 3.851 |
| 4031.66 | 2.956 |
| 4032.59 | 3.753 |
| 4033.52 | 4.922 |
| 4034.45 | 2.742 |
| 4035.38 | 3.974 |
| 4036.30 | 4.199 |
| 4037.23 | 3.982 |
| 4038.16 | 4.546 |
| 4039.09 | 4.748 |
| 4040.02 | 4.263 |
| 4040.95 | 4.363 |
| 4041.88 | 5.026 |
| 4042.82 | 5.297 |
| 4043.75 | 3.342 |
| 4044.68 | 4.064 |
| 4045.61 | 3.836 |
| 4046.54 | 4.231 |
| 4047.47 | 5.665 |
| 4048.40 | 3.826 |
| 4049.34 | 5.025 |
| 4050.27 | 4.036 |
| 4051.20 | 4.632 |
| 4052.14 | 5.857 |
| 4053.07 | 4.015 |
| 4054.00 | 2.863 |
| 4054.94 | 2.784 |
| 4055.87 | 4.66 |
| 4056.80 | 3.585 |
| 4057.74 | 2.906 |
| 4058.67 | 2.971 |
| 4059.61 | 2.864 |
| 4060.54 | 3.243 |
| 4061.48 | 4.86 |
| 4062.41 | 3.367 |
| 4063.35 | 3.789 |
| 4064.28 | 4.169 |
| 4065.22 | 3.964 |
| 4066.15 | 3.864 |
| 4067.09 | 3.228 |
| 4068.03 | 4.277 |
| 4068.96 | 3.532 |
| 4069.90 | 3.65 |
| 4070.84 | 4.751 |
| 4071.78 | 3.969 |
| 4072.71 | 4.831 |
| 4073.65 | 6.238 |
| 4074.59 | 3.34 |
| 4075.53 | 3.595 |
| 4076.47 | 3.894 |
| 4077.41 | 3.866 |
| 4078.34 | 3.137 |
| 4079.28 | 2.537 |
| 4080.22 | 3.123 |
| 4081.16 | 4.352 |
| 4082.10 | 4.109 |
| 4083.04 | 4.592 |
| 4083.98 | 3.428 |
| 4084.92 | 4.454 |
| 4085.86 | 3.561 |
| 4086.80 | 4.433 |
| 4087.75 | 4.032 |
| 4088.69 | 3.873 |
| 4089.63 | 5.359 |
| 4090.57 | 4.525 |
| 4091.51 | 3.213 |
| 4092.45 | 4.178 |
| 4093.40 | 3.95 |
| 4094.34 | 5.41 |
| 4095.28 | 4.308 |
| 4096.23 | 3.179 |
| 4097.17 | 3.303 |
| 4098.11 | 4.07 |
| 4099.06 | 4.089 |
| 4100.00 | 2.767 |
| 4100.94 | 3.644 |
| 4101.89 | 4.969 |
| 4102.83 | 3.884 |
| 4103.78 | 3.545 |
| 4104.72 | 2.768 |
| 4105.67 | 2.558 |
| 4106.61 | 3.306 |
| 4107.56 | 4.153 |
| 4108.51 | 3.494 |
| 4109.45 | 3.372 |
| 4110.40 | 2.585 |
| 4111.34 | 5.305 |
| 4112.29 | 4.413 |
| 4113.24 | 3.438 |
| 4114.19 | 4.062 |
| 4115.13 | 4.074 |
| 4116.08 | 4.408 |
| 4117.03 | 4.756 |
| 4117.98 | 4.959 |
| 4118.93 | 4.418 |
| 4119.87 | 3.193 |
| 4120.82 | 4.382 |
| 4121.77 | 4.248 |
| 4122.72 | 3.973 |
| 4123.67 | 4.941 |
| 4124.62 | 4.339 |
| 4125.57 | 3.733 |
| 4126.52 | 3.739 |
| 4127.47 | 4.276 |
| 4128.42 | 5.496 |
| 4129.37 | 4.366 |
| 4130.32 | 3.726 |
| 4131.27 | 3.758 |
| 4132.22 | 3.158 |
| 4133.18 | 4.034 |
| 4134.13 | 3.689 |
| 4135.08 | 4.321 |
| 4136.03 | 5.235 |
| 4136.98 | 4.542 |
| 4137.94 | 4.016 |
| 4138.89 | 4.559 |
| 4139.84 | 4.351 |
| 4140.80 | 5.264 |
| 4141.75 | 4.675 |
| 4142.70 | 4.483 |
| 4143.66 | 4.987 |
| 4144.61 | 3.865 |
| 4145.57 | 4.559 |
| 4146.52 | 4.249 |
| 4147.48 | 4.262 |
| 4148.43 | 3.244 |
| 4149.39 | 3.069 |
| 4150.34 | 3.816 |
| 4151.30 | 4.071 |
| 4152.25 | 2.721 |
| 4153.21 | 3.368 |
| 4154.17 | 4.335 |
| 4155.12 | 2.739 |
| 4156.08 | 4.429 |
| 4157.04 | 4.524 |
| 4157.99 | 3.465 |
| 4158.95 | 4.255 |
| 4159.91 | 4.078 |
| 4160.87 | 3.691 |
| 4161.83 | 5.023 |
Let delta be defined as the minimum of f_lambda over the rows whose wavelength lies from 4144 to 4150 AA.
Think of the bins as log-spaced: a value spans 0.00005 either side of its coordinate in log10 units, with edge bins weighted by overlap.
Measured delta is 3.069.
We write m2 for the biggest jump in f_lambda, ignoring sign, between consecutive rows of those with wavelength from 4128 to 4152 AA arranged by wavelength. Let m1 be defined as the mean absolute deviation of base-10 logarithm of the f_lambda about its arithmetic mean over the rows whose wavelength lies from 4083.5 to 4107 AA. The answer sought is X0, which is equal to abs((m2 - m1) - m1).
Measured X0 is 1.0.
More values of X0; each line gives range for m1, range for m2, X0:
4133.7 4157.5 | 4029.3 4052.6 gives 2.1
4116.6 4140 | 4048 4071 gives 1.8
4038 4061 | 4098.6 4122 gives 2.6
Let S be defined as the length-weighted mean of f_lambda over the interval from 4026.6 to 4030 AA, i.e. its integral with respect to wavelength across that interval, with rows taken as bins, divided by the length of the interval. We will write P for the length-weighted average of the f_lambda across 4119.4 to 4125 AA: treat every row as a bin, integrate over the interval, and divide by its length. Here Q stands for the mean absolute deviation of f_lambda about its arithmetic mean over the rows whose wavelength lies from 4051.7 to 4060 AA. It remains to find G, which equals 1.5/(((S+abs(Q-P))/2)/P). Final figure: 1.58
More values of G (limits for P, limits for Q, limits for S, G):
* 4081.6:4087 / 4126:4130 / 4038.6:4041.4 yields 1.53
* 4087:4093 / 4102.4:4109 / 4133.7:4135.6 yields 1.61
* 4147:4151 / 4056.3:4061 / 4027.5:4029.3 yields 1.32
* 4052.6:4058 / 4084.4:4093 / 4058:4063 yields 1.62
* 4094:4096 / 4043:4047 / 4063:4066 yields 1.66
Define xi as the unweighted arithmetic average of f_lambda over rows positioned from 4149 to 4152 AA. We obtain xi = 3.7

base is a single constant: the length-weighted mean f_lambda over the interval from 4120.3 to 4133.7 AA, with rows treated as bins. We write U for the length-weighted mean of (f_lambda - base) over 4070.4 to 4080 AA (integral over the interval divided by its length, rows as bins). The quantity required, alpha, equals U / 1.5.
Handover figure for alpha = -0.11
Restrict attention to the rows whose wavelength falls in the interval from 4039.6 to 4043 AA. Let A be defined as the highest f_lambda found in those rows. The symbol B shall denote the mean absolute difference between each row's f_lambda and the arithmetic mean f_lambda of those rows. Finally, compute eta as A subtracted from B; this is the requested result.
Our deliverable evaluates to -4.87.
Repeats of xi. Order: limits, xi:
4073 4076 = 4.4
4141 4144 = 4.7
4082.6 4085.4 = 4.2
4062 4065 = 3.8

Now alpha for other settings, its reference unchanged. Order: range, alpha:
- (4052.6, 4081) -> -0.27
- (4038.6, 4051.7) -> 0.21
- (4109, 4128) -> -0.01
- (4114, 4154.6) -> 0.02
